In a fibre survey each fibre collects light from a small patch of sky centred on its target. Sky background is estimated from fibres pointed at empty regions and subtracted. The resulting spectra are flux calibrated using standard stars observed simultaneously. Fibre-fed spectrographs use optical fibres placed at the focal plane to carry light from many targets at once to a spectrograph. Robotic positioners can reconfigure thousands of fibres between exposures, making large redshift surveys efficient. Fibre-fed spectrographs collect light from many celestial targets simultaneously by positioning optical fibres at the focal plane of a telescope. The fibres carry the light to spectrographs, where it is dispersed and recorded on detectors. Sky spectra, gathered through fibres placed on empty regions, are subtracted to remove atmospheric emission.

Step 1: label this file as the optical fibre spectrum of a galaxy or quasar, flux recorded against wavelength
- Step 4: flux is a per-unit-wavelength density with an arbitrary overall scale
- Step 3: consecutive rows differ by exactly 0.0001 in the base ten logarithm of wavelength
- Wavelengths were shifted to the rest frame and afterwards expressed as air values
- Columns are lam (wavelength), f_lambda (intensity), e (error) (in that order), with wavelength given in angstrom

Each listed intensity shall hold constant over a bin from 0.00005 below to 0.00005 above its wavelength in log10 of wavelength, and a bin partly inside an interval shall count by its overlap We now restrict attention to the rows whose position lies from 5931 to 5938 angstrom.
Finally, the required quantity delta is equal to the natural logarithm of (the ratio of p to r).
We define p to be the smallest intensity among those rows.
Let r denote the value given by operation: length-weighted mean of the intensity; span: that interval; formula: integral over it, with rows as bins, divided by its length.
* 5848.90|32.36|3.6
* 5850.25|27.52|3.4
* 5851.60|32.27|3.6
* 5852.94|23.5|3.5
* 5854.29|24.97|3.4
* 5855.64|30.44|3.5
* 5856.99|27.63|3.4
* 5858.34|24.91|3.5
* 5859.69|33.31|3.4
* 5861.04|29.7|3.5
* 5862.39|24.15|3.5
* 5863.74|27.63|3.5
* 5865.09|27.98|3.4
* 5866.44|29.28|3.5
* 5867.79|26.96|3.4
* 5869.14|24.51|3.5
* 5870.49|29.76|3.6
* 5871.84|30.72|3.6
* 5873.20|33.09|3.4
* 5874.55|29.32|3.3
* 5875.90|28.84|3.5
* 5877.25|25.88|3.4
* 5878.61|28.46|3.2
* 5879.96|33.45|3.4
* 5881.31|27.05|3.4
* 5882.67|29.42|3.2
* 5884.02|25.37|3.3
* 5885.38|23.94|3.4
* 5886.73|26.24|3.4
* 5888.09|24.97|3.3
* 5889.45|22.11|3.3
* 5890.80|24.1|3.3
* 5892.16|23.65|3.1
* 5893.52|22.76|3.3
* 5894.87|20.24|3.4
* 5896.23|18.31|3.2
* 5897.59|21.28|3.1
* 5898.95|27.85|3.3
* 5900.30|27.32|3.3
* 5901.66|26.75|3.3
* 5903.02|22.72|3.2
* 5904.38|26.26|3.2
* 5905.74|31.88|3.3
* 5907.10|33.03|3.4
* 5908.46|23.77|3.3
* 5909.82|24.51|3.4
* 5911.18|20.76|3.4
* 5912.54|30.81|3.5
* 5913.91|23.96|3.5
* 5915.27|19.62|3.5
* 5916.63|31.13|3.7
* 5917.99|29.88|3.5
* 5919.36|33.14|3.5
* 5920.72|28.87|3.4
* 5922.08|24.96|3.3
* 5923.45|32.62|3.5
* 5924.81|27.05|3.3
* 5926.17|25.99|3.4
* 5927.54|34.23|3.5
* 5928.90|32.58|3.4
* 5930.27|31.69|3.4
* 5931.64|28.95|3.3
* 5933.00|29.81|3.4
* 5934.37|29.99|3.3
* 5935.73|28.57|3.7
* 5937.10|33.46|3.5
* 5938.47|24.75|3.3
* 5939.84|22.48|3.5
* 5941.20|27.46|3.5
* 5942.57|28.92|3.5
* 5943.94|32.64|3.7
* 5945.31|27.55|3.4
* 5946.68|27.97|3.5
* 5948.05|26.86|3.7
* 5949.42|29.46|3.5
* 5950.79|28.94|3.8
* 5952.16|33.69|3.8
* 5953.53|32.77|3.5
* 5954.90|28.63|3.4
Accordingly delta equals -0.049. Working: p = 28.57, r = 30.0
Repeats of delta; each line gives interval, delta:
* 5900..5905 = -0.120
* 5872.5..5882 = -0.129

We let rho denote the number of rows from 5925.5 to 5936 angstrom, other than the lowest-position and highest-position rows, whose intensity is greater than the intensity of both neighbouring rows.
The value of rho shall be 2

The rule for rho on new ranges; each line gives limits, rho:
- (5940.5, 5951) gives 3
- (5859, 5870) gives 1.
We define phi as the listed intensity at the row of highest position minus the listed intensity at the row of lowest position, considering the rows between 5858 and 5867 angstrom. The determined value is 4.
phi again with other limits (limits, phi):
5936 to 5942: -6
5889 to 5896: -2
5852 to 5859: 1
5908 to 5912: -3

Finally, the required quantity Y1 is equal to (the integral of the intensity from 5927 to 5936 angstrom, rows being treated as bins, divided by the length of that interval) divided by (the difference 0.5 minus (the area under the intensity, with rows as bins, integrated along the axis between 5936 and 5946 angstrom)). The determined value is -0.110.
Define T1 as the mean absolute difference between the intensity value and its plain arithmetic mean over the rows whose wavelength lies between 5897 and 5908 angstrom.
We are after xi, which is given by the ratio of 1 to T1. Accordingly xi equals 0.3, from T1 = 2.9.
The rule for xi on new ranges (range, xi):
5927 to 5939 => 0.4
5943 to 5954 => 0.4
